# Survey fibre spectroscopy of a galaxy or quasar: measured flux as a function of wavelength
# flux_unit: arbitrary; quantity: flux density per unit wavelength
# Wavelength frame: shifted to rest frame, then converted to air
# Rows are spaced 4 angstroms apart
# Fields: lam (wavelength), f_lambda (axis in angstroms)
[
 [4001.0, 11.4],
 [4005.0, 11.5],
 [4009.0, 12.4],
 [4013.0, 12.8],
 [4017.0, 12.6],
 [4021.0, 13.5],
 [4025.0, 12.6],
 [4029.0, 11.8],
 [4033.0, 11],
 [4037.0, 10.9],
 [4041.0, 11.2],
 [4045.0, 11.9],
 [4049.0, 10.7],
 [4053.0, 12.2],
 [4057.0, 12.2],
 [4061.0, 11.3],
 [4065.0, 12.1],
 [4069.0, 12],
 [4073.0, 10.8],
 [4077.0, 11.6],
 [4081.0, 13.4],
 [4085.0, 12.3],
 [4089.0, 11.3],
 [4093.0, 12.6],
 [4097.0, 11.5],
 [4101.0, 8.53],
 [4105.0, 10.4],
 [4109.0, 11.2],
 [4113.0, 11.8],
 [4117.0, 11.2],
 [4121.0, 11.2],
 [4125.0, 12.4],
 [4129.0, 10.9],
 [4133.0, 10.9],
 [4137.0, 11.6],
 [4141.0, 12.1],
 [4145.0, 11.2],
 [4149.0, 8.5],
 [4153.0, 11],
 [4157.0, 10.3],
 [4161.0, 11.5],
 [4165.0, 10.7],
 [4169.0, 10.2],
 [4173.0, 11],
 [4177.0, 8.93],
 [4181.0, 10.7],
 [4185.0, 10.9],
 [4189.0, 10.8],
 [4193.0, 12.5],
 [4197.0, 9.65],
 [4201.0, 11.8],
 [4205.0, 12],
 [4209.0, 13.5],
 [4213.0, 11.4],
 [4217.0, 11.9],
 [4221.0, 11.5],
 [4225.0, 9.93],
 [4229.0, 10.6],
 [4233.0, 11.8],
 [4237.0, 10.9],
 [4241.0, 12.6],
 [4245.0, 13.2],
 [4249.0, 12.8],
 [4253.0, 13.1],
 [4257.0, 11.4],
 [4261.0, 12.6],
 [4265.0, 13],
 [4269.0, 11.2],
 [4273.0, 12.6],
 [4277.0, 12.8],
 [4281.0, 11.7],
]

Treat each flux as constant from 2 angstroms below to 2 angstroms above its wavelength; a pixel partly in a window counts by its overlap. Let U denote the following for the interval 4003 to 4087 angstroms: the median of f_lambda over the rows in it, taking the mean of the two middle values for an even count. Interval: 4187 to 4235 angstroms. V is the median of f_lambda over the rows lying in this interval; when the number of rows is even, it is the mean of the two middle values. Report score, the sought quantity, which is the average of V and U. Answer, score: 11.8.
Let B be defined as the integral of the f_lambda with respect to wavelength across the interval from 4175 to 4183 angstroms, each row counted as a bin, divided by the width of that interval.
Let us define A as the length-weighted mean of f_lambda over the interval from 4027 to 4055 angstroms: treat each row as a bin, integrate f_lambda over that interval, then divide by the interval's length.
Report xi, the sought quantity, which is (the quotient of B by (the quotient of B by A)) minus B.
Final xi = 1.6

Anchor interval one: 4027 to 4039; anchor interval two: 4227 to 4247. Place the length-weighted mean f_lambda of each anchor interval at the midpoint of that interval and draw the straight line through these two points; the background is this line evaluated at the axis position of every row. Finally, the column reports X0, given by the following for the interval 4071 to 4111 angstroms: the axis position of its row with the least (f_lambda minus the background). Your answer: 4101.0 angstroms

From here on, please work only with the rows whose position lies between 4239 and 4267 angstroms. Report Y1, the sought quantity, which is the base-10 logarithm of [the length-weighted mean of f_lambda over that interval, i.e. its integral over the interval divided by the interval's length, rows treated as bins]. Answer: 1.103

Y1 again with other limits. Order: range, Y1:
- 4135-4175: 1.034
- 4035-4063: 1.060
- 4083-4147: 1.054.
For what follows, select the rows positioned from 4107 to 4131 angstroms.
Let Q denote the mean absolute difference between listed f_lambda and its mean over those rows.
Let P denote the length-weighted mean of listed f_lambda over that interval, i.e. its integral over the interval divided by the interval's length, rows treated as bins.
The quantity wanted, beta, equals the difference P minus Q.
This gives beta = 11.0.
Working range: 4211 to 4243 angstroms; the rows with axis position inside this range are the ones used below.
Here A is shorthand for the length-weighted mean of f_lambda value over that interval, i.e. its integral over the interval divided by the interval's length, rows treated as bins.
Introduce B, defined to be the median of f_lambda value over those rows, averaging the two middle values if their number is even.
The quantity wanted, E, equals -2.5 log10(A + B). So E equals -3.39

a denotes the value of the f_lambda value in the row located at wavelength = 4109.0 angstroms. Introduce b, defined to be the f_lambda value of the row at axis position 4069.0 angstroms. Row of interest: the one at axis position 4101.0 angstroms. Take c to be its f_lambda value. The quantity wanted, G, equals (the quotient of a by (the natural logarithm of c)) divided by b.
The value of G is 0.435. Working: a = 11.2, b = 12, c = 8.53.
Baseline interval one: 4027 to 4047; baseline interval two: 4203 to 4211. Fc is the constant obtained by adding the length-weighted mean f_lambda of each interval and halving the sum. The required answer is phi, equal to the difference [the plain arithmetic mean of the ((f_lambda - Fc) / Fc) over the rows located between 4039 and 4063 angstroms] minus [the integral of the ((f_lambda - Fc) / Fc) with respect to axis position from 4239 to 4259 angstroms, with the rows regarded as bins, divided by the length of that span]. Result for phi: -0.09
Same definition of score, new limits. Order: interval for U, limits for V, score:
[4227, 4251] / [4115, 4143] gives 11.7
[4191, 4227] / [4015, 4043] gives 11.8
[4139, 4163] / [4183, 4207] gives 11.2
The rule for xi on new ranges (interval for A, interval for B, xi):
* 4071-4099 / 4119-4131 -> 0.4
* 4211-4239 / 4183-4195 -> -0.3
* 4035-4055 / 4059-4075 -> -0.2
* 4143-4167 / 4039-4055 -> -1.0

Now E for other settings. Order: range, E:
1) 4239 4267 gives -3.52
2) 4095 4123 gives -3.36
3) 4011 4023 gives -3.53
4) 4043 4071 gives -3.44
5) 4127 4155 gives -3.35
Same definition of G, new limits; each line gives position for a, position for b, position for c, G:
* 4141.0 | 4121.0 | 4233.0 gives 0.438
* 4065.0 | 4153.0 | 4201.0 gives 0.446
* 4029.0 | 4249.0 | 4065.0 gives 0.370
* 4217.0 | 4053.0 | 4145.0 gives 0.404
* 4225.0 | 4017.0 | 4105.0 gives 0.337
